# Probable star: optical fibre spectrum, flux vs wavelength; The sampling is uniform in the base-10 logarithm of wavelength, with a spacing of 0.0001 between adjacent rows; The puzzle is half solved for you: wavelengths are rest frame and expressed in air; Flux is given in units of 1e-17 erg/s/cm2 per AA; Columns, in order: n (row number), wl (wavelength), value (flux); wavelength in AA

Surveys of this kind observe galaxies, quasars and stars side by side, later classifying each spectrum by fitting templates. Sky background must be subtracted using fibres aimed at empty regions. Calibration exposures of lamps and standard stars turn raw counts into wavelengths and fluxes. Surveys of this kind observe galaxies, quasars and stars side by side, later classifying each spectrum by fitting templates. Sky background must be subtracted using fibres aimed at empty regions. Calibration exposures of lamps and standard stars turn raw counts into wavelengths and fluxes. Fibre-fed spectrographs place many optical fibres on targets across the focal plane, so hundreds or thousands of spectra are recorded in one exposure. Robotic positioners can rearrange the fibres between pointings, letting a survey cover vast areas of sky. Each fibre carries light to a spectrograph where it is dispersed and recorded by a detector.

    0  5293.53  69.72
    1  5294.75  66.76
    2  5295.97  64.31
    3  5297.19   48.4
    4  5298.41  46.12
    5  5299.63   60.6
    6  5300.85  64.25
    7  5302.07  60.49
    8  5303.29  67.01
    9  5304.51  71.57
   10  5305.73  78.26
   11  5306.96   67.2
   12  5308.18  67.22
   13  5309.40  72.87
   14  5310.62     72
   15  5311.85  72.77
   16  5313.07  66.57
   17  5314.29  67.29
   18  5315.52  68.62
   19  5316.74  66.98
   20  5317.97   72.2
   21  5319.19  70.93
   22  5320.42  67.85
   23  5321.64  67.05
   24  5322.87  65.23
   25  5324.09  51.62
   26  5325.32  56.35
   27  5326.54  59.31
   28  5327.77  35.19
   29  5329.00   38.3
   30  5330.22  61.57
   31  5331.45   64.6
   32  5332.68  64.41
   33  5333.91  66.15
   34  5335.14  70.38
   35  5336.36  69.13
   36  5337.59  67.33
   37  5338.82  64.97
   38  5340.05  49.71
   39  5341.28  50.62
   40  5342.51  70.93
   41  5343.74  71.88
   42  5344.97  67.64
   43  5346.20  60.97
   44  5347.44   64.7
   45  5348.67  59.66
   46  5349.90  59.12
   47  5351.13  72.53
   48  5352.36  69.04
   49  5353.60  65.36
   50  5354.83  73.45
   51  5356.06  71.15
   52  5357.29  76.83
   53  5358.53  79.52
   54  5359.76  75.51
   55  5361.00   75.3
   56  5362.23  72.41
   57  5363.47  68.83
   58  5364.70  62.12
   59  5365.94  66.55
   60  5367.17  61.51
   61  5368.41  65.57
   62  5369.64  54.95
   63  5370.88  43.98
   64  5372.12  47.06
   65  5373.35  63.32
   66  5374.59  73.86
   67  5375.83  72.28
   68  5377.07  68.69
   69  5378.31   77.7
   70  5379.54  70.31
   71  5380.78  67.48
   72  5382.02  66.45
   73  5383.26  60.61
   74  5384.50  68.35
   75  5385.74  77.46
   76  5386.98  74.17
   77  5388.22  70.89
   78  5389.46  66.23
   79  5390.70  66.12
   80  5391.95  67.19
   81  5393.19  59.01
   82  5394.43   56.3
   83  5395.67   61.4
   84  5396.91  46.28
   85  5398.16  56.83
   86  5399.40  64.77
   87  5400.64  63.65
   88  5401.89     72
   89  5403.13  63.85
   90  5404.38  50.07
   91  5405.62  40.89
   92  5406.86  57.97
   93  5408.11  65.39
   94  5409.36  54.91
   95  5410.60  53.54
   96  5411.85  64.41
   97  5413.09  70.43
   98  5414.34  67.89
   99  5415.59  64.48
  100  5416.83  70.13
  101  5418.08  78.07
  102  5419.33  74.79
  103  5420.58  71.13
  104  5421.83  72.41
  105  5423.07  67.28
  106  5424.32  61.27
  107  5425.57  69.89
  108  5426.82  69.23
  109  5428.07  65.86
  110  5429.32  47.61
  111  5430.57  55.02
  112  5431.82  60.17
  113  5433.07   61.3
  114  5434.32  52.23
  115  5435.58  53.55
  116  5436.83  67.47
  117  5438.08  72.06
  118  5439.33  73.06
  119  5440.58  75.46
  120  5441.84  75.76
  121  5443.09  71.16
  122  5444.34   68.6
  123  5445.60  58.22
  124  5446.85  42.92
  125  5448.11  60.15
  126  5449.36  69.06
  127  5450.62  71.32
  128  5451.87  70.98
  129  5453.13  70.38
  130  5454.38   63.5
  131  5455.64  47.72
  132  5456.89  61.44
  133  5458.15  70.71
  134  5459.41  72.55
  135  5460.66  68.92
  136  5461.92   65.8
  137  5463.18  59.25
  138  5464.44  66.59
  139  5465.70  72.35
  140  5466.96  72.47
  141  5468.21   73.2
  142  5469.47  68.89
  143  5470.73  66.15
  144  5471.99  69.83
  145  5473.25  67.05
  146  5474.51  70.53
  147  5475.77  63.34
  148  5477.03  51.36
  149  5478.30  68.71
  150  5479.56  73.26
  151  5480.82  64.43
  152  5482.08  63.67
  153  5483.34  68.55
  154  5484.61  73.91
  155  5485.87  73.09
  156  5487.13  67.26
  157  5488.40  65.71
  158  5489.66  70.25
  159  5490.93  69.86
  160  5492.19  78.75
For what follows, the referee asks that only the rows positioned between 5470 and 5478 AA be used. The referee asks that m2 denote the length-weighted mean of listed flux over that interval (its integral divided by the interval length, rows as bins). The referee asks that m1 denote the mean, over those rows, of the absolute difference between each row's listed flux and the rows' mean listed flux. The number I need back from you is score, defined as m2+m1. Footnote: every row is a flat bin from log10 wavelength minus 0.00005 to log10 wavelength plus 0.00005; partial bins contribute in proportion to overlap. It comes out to 69.8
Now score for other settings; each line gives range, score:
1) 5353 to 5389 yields 74.3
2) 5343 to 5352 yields 70.1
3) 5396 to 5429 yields 70.4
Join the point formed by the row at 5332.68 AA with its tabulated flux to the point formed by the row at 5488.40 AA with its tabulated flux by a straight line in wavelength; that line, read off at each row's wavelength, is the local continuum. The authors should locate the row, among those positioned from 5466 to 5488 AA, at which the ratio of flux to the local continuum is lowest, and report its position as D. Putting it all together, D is 5477.03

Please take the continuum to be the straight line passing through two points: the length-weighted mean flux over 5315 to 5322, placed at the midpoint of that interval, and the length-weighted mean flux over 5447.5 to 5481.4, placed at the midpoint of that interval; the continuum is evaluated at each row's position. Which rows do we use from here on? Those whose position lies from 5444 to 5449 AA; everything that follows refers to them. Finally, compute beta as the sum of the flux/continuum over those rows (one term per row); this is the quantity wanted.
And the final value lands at 3.43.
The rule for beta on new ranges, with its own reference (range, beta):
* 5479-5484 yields 4.06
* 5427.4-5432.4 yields 3.40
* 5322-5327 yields 3.37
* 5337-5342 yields 3.39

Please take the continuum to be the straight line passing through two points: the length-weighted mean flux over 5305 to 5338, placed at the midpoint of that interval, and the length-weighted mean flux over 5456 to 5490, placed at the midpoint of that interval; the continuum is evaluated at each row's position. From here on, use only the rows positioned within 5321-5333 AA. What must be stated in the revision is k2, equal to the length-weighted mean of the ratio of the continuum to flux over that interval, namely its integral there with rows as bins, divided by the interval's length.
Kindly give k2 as 1.21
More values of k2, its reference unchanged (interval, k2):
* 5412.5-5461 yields 1.04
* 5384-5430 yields 1.06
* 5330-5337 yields 0.98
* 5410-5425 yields 0.99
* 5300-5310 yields 0.95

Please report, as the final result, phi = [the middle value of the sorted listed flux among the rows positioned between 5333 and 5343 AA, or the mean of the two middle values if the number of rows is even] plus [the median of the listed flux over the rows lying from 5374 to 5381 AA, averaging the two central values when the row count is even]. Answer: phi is 138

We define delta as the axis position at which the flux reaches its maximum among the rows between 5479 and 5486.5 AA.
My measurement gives 5484.61 AA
